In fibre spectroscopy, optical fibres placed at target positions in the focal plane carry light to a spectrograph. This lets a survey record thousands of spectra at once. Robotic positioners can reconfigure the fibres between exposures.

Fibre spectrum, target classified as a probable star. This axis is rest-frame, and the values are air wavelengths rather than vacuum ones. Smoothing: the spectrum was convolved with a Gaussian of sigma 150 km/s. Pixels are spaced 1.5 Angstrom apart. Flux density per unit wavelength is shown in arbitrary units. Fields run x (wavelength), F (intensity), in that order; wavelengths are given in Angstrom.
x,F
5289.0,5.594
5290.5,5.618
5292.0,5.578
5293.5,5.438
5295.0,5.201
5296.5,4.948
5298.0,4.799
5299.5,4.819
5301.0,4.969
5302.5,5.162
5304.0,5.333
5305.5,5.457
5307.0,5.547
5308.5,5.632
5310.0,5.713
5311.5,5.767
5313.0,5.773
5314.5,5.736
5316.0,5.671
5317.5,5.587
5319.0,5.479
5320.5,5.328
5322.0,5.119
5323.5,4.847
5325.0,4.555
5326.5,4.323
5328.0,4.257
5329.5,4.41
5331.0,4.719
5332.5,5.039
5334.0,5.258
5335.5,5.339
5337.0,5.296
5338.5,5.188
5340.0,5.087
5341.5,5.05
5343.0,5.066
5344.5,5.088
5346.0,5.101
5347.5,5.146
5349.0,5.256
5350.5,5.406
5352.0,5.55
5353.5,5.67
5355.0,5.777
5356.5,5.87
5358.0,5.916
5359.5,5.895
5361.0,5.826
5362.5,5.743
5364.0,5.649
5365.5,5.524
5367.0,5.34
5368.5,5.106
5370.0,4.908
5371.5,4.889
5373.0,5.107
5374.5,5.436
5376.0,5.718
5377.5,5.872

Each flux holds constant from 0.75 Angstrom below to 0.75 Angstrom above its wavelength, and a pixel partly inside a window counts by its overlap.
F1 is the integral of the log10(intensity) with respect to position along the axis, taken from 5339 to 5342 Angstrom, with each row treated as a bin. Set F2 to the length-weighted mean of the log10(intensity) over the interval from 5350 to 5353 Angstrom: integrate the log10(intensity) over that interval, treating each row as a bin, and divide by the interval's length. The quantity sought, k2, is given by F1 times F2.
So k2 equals 1.57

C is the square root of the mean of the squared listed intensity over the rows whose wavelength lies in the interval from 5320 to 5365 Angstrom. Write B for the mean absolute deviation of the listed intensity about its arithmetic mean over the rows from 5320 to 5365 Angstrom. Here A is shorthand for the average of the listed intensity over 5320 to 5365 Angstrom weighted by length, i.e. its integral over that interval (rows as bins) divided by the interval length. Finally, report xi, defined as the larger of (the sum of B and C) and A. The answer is 5.61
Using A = 5.23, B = 0.36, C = 5.25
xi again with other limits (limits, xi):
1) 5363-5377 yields 5.57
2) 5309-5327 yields 5.76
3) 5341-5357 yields 5.64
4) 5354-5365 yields 5.89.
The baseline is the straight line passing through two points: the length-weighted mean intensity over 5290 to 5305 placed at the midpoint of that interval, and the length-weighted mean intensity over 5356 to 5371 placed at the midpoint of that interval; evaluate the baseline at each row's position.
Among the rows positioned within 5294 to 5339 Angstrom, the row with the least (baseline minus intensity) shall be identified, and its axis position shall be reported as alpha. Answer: 5311.5 Angstrom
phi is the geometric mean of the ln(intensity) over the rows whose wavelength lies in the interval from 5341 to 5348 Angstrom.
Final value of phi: 1.63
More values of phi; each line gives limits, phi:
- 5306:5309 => 1.72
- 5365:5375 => 1.64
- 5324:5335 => 1.53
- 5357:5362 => 1.77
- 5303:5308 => 1.69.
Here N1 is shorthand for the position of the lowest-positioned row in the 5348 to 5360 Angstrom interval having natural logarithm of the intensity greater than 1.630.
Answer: 5349.0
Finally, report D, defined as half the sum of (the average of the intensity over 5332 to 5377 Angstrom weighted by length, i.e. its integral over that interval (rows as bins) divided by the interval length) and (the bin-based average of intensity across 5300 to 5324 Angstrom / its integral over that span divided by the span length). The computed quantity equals 5.41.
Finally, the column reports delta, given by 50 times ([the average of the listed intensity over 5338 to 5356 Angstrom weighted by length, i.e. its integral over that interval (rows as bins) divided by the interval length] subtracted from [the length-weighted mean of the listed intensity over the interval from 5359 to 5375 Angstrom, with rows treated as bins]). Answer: 5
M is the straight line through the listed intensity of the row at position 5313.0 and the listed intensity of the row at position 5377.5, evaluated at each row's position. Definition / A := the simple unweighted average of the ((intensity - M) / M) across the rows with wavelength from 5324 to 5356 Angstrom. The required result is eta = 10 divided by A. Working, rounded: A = -0.13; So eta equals -79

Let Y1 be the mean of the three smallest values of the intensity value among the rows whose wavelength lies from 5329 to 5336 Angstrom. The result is 4.72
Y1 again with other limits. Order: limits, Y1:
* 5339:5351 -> 5.07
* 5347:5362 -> 5.27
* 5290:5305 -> 4.86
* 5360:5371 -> 5.12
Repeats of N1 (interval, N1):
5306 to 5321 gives 5307.0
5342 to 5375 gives 5347.5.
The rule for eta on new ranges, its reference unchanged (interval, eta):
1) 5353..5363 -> -2070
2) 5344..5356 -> -128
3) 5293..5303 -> -82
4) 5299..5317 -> -192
